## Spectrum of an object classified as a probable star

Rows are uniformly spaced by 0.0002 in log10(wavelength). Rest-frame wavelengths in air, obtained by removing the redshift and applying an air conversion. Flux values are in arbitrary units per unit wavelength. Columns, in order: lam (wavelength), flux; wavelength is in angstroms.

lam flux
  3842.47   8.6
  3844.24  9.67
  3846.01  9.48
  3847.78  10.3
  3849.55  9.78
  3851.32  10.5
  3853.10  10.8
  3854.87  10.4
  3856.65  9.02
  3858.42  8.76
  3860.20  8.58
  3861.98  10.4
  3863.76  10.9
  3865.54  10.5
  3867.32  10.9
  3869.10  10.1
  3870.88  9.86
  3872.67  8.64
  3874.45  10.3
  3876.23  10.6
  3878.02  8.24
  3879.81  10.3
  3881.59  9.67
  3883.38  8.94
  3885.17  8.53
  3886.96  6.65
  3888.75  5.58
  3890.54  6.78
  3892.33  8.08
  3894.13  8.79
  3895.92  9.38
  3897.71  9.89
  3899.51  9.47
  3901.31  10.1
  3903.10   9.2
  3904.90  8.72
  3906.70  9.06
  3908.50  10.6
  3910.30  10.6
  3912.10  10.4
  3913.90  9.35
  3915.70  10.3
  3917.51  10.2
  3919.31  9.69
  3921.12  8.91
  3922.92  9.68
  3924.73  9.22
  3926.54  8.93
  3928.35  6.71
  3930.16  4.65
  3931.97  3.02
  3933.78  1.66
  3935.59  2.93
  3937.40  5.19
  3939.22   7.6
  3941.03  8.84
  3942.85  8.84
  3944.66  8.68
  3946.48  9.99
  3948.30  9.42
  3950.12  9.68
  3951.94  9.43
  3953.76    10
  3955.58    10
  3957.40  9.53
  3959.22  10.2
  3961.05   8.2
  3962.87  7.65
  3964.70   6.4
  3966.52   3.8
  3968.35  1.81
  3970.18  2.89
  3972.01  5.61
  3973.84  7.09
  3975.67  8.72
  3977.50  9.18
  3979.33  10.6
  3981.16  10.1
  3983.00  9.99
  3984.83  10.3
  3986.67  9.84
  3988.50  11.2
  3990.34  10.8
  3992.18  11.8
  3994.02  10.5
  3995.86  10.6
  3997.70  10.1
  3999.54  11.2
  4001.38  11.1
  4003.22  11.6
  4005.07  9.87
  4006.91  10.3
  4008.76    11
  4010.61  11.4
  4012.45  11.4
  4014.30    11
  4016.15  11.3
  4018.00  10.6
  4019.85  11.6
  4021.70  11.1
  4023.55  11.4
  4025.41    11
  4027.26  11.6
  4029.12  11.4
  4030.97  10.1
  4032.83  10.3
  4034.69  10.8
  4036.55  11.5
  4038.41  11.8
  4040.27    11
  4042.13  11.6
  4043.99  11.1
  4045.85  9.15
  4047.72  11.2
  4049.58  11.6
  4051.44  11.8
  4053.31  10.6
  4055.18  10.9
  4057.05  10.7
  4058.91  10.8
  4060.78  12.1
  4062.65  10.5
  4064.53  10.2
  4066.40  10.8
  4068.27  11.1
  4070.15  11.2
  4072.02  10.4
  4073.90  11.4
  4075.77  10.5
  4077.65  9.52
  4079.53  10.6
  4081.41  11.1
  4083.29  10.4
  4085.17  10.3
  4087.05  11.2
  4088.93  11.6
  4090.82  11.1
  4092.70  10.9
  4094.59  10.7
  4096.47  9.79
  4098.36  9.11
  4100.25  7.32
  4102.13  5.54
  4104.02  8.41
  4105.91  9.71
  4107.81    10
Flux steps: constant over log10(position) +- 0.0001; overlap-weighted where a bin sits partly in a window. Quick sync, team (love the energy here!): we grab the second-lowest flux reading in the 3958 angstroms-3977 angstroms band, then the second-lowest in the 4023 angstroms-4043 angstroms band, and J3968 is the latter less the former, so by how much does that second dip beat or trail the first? 7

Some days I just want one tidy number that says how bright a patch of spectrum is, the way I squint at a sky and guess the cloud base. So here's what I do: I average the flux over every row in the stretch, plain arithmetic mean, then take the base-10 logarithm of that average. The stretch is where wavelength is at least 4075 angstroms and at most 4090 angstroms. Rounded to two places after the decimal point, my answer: 1.03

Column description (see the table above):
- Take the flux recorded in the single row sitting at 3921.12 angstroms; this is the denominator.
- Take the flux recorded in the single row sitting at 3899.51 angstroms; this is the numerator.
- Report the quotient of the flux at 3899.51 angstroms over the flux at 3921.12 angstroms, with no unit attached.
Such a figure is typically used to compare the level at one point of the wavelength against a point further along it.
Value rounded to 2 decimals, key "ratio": 1.06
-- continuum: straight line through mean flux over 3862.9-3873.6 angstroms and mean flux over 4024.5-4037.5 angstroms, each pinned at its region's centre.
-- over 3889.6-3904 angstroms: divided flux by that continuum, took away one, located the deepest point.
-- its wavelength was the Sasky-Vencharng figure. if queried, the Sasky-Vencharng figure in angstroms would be 3890.54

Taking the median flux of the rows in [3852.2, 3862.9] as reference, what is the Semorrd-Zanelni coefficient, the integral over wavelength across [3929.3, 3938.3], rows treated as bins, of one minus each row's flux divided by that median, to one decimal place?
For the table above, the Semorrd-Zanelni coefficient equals 5.8 angstroms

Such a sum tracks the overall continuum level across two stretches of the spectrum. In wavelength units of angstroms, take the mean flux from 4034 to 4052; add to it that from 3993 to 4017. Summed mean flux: 22.0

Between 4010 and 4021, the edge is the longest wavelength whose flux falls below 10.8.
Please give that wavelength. 4018.00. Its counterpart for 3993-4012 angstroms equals 4006.91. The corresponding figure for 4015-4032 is 4030.97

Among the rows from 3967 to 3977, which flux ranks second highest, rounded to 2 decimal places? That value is 7.09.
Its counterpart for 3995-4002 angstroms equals 11.10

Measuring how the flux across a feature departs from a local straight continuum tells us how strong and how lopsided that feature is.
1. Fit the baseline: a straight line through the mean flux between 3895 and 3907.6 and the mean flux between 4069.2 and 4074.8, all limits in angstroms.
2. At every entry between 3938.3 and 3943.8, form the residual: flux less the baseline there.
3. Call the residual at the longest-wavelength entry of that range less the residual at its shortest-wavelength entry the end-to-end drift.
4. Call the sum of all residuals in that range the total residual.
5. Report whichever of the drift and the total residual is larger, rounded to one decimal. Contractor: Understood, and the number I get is 1.2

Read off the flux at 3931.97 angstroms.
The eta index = 3.02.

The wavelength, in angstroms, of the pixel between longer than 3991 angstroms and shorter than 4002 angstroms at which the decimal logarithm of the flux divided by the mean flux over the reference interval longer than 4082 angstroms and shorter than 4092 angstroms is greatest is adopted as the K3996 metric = 3992.18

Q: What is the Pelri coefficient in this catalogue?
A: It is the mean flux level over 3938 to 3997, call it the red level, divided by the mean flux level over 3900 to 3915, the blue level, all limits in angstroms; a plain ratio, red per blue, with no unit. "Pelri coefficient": 0.9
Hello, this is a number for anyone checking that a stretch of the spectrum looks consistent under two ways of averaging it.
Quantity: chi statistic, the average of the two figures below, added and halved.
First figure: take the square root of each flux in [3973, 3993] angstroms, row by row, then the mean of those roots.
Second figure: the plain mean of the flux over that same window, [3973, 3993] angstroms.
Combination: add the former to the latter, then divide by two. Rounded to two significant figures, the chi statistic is 6.6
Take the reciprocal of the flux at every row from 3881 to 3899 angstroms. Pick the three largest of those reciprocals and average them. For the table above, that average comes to 0.159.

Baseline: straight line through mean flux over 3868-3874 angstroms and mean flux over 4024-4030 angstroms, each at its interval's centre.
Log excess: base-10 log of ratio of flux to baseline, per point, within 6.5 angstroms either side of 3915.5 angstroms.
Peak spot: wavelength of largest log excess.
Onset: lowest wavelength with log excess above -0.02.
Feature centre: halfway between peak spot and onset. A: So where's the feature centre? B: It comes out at 3910.3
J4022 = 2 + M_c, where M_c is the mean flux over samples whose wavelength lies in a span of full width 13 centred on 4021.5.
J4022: 13.2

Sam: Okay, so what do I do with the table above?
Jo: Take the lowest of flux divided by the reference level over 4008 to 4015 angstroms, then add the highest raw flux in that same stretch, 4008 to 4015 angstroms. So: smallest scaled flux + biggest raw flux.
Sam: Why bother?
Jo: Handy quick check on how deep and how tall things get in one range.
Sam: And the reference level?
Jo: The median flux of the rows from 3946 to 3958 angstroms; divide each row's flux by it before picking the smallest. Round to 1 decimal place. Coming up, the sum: 12.5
